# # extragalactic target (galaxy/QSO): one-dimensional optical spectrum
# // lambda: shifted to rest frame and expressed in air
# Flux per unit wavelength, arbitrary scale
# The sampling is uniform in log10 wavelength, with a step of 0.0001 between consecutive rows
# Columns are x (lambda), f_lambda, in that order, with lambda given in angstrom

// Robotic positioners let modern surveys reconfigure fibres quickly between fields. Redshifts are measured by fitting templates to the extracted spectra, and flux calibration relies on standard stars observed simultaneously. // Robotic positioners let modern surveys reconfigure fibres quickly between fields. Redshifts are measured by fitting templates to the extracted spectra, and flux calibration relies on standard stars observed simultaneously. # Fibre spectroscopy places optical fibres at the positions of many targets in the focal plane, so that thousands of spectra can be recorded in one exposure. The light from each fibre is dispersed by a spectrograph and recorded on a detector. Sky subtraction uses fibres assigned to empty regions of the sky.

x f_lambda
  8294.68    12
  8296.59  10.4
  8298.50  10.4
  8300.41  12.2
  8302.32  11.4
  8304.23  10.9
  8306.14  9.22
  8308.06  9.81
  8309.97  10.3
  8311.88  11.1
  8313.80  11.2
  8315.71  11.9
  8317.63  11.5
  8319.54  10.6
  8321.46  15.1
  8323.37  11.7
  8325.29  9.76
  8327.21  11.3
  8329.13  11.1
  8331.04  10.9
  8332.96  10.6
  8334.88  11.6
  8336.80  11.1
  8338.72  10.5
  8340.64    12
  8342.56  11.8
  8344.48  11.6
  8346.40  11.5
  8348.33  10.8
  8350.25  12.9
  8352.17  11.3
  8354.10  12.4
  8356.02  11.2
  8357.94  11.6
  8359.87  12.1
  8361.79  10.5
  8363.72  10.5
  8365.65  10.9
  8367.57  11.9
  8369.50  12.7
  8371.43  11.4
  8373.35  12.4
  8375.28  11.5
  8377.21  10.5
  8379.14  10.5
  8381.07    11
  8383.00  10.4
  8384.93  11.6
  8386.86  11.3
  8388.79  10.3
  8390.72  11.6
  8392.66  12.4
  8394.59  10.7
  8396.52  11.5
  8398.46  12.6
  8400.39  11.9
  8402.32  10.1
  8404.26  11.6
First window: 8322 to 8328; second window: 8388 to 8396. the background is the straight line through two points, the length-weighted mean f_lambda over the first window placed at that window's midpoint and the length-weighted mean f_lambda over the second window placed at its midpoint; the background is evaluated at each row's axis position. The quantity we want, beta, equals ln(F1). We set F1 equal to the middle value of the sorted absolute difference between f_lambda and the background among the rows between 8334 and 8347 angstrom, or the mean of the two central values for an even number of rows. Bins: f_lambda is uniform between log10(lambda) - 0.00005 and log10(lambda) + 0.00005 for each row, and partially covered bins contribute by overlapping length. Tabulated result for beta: -1.0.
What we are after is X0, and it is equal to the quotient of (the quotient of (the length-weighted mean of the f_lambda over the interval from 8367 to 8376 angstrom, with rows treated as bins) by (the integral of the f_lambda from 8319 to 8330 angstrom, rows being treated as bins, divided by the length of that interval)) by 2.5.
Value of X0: 0.413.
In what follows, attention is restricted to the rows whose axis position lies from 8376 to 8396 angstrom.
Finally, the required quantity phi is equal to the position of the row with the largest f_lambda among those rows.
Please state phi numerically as 8392.66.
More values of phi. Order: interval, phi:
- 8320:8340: 8321.46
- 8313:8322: 8321.46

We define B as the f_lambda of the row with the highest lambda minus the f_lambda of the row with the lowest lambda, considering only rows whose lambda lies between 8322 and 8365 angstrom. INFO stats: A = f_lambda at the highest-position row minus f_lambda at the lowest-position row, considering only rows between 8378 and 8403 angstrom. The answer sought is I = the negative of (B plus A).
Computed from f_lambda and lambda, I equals 1.6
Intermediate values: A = -0.4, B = -1.2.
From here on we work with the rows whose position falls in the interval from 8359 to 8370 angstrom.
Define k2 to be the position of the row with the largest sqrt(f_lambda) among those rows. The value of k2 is 8369.50 angstrom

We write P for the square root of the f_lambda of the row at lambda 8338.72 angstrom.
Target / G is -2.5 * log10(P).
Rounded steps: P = 3.24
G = -1.28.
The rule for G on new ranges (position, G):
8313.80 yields -1.31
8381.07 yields -1.30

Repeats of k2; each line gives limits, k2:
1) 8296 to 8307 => 8300.41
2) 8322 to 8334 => 8323.37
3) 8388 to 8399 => 8398.46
